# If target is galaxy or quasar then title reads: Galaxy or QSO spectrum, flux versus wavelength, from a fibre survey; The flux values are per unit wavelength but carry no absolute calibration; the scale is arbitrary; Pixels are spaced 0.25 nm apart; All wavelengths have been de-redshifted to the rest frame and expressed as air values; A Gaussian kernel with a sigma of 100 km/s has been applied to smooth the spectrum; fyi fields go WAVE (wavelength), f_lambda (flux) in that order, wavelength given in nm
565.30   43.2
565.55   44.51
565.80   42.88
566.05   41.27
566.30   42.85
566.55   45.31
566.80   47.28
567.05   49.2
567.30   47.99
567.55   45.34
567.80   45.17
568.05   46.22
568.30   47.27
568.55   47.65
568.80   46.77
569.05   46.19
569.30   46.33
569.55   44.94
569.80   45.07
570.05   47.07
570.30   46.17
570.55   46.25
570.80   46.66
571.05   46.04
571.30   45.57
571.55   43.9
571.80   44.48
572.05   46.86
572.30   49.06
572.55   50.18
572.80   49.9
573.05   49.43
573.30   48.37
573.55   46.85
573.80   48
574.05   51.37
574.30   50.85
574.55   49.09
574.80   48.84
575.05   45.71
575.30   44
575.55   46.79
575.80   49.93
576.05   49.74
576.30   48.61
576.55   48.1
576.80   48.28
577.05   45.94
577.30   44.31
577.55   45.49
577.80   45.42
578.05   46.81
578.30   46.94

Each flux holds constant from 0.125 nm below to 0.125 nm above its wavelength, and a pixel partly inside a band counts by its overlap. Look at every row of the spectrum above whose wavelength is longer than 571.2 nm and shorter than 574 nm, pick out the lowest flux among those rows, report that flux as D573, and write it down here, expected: 43.9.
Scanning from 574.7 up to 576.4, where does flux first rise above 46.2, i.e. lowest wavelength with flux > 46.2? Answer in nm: 574.80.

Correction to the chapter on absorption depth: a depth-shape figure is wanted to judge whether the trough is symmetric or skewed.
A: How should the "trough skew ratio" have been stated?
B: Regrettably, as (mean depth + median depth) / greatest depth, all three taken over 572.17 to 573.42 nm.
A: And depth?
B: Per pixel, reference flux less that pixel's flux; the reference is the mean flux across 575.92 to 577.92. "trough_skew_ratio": 3.5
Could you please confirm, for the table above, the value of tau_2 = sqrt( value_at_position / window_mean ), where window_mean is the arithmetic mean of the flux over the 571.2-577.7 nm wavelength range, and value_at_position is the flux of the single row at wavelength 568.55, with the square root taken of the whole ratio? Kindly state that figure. 1.00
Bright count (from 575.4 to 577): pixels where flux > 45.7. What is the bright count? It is 6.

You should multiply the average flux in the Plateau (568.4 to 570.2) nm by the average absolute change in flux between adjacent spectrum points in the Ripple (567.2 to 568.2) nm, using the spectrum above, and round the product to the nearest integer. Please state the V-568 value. 60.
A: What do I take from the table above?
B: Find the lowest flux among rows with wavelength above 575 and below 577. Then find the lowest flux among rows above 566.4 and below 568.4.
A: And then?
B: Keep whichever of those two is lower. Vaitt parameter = 44.0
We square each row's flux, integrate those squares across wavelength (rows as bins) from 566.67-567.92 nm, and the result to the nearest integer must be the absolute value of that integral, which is 2764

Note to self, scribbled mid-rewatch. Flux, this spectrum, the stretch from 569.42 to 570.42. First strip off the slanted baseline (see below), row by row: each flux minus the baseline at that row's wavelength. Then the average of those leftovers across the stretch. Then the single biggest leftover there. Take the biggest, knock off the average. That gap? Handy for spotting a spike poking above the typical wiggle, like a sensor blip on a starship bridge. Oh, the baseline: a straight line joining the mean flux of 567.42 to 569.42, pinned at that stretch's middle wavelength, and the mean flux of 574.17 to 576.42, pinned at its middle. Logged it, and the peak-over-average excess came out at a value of 1.22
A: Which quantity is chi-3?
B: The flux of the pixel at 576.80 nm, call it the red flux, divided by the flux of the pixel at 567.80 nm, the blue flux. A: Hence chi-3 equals 1.07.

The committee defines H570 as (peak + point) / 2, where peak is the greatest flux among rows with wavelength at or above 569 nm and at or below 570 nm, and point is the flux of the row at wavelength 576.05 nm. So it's 48.0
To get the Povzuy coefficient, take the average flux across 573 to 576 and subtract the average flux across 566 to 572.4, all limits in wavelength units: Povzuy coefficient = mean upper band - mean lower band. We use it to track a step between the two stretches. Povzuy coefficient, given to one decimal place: 2.2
